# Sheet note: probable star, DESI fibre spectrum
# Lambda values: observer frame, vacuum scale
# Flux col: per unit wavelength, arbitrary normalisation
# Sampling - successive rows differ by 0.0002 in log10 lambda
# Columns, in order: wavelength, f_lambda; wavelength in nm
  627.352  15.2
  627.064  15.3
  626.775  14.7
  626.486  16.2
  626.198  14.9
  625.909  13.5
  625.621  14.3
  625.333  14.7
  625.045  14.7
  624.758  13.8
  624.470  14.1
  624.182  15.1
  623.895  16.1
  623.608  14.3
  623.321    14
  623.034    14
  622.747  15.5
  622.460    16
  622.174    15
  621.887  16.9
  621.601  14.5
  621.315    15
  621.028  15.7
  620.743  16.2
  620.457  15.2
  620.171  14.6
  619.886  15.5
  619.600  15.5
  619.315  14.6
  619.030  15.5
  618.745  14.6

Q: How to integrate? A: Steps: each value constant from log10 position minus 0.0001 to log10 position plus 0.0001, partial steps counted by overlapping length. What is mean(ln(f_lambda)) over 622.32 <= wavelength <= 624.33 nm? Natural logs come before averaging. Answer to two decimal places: 2.71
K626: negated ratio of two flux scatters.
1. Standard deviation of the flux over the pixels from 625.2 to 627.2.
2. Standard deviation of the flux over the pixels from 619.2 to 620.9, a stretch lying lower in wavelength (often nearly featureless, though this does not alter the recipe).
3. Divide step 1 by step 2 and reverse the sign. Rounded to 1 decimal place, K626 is -1.4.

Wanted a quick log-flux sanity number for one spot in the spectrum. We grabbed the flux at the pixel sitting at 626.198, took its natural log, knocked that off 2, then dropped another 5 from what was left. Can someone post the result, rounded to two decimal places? -5.70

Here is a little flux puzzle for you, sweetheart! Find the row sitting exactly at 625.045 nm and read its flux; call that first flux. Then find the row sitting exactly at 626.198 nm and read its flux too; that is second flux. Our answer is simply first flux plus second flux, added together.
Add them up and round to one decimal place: 29.6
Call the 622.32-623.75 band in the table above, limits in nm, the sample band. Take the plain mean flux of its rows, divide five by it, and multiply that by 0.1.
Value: 0.0339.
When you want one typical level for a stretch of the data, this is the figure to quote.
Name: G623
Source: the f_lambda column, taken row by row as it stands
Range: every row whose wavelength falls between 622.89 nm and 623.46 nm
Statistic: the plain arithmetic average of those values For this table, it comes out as 14.0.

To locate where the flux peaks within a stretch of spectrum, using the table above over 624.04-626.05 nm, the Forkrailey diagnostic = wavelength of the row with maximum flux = 624.182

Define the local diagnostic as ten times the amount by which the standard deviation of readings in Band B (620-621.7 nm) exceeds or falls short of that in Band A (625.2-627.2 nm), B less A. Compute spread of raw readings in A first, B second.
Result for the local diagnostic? -2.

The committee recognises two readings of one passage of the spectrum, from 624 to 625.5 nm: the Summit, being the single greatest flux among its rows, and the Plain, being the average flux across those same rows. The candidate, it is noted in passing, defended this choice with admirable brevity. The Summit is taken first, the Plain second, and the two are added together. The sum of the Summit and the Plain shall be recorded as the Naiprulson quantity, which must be 29.6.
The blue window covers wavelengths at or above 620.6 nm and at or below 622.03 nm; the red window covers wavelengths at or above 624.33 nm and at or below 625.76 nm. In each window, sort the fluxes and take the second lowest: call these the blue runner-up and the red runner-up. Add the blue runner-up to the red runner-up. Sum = 29.1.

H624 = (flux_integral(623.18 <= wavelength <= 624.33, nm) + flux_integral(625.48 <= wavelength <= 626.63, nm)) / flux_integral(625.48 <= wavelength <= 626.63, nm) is 2.01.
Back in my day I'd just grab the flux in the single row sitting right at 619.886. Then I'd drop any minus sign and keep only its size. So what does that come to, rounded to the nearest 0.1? 15.5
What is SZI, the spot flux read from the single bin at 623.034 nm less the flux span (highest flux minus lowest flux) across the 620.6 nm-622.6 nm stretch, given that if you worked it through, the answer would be 11.6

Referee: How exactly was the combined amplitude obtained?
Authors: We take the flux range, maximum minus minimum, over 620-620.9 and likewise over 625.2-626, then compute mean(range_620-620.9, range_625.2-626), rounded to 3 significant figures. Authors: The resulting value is 1.40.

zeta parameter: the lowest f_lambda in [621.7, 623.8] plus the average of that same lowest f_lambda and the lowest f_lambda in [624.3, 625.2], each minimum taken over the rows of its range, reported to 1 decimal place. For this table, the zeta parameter 27.9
